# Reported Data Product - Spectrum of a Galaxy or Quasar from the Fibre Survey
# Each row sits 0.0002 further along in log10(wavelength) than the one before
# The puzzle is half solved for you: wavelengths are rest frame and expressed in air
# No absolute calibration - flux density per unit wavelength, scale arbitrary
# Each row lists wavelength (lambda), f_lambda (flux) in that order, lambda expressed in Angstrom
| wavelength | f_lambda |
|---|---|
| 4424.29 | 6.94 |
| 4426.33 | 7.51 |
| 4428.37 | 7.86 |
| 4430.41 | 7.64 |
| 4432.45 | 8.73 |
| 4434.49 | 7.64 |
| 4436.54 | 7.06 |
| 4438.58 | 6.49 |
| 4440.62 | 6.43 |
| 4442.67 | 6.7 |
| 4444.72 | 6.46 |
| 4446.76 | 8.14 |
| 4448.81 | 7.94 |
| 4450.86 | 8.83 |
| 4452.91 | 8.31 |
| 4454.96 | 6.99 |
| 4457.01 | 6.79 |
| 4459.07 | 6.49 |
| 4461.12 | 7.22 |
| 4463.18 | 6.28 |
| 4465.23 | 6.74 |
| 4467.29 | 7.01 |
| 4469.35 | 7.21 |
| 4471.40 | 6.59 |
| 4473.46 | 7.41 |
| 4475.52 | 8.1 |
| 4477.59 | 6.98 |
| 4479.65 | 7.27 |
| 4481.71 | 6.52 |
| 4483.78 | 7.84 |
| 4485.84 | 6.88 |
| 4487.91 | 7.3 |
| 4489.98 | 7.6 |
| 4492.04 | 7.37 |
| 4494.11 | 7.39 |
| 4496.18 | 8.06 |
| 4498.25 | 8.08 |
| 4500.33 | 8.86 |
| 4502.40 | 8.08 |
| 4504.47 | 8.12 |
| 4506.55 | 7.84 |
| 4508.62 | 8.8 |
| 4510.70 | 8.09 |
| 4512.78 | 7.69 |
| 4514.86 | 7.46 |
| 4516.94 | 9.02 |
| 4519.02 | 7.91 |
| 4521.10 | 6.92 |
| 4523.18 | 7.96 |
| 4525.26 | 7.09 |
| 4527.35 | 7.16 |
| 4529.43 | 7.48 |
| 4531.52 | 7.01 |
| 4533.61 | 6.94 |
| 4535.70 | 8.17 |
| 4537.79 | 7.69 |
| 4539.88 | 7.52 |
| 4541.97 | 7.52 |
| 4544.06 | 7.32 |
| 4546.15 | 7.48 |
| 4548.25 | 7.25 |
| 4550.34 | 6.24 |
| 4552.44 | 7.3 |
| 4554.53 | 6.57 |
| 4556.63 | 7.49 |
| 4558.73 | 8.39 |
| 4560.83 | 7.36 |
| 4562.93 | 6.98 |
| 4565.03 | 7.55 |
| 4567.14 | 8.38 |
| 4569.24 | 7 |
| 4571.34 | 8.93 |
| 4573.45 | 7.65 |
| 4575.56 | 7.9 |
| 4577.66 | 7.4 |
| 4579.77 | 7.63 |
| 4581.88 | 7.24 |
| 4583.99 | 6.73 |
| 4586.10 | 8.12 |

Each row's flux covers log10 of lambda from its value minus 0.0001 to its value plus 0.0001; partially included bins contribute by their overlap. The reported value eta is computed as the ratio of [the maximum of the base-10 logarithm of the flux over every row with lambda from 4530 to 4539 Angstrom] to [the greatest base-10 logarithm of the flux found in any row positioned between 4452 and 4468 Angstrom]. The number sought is 0.992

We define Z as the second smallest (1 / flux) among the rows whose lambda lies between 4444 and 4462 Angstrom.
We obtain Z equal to 0.120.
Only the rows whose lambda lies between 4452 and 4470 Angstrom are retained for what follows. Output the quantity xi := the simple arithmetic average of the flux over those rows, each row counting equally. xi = 7.00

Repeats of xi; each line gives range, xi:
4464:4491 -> 7.19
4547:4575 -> 7.47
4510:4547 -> 7.58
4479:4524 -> 7.78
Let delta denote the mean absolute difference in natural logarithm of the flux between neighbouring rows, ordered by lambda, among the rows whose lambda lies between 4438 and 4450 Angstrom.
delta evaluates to 0.07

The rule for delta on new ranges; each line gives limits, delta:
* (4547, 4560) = 0.13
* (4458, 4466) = 0.11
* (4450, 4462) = 0.08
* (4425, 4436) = 0.09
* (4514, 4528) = 0.12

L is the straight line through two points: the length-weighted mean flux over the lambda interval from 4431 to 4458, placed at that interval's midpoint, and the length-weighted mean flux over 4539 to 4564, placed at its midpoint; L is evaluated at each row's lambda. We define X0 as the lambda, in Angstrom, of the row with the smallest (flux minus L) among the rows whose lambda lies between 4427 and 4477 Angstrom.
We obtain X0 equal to 4463.18 Angstrom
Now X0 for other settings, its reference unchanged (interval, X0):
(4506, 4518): 4514.86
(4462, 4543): 4463.18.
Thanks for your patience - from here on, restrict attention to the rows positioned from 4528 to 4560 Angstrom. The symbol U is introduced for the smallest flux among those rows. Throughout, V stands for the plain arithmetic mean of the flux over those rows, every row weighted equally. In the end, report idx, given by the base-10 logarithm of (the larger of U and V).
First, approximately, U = 6.24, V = 7.36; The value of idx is 0.867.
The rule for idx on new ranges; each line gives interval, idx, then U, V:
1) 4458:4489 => 0.849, 6.28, 7.06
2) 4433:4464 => 0.856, 6.28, 7.18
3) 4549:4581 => 0.876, 6.24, 7.52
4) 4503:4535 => 0.886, 6.92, 7.70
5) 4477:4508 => 0.882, 6.52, 7.61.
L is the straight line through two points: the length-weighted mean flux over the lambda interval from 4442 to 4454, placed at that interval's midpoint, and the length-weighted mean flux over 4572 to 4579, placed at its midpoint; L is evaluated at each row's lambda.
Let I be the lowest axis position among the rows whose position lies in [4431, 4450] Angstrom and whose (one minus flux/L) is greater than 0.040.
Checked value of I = 4436.54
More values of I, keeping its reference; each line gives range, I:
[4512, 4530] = 4521.10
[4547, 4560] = 4548.25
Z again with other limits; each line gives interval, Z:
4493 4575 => 0.112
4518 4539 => 0.126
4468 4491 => 0.128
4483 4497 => 0.128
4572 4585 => 0.131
